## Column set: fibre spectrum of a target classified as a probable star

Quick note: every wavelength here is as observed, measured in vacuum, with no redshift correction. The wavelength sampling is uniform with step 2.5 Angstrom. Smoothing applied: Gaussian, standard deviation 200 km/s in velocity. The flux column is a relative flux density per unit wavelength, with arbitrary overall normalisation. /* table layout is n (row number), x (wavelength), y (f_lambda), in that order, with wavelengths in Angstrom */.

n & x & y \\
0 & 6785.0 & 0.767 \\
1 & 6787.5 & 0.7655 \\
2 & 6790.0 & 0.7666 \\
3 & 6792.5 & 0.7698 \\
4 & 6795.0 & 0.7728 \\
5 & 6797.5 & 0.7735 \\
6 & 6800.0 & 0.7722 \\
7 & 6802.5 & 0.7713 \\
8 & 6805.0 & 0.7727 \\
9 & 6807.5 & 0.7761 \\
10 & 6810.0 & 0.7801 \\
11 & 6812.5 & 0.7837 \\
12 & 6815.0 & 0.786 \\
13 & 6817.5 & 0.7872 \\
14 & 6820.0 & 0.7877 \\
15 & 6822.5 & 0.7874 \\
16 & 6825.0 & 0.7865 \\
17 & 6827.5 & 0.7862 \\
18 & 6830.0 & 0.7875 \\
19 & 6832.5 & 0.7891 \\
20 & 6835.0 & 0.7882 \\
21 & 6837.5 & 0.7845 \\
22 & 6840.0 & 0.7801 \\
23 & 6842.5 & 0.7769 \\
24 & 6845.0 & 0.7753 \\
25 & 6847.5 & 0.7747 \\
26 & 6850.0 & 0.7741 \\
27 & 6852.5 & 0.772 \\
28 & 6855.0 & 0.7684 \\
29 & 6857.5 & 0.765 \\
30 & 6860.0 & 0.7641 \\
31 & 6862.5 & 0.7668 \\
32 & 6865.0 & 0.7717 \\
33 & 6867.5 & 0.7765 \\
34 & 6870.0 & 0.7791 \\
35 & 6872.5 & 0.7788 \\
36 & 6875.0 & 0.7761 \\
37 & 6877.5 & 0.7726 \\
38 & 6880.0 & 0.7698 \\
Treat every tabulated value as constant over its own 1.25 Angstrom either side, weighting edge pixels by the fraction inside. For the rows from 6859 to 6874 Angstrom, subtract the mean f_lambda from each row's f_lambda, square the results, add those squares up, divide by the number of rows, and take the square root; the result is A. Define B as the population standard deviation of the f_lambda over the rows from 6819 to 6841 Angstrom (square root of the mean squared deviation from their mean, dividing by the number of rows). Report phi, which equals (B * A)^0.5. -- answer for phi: 0.0038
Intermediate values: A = 0.0058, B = 0.0025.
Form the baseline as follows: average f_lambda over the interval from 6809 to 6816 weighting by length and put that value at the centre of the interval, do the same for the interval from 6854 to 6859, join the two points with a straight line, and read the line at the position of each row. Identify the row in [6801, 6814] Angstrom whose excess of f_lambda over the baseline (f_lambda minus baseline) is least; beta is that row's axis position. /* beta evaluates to 6802.5 Angstrom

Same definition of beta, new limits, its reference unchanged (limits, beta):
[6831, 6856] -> 6855.0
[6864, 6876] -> 6865.0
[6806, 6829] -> 6807.5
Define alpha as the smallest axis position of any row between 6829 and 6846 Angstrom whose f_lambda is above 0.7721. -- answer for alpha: 6830.0 Angstrom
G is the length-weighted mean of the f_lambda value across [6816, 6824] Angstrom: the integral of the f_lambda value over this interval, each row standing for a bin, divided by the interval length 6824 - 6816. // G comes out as 0.787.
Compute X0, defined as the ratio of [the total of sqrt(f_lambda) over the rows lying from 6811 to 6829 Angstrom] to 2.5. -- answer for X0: 2.48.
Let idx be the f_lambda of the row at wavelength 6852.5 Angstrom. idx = 0.772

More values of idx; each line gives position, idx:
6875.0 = 0.7761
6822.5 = 0.7874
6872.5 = 0.7788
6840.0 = 0.7801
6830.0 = 0.7875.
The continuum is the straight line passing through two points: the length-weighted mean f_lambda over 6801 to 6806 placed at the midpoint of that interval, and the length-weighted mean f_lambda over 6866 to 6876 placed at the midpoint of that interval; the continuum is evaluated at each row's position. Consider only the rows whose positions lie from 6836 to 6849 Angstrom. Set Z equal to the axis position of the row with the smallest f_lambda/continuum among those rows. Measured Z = 6847.5 Angstrom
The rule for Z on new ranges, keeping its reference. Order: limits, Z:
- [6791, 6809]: 6792.5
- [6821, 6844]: 6842.5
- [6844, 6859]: 6857.5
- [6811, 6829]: 6812.5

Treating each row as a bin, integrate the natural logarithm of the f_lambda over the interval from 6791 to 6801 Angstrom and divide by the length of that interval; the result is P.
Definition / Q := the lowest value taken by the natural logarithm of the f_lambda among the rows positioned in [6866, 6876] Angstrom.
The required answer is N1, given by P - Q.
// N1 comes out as -0.005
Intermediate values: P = -0.259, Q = -0.253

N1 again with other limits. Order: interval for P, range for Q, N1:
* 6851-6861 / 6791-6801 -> -0.003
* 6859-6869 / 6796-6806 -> -0.002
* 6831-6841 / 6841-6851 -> 0.015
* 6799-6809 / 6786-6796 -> 0.010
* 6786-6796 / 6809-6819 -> -0.015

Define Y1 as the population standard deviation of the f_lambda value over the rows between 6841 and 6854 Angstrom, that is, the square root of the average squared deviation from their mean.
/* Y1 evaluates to 0.0016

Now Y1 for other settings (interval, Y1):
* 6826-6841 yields 0.0030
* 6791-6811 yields 0.0030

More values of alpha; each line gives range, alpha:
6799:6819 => 6800.0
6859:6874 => 6867.5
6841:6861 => 6842.5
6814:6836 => 6815.0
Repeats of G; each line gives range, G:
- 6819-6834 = 0.787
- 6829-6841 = 0.786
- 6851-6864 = 0.767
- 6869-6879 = 0.776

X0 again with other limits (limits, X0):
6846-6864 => 2.46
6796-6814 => 2.47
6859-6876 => 2.46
